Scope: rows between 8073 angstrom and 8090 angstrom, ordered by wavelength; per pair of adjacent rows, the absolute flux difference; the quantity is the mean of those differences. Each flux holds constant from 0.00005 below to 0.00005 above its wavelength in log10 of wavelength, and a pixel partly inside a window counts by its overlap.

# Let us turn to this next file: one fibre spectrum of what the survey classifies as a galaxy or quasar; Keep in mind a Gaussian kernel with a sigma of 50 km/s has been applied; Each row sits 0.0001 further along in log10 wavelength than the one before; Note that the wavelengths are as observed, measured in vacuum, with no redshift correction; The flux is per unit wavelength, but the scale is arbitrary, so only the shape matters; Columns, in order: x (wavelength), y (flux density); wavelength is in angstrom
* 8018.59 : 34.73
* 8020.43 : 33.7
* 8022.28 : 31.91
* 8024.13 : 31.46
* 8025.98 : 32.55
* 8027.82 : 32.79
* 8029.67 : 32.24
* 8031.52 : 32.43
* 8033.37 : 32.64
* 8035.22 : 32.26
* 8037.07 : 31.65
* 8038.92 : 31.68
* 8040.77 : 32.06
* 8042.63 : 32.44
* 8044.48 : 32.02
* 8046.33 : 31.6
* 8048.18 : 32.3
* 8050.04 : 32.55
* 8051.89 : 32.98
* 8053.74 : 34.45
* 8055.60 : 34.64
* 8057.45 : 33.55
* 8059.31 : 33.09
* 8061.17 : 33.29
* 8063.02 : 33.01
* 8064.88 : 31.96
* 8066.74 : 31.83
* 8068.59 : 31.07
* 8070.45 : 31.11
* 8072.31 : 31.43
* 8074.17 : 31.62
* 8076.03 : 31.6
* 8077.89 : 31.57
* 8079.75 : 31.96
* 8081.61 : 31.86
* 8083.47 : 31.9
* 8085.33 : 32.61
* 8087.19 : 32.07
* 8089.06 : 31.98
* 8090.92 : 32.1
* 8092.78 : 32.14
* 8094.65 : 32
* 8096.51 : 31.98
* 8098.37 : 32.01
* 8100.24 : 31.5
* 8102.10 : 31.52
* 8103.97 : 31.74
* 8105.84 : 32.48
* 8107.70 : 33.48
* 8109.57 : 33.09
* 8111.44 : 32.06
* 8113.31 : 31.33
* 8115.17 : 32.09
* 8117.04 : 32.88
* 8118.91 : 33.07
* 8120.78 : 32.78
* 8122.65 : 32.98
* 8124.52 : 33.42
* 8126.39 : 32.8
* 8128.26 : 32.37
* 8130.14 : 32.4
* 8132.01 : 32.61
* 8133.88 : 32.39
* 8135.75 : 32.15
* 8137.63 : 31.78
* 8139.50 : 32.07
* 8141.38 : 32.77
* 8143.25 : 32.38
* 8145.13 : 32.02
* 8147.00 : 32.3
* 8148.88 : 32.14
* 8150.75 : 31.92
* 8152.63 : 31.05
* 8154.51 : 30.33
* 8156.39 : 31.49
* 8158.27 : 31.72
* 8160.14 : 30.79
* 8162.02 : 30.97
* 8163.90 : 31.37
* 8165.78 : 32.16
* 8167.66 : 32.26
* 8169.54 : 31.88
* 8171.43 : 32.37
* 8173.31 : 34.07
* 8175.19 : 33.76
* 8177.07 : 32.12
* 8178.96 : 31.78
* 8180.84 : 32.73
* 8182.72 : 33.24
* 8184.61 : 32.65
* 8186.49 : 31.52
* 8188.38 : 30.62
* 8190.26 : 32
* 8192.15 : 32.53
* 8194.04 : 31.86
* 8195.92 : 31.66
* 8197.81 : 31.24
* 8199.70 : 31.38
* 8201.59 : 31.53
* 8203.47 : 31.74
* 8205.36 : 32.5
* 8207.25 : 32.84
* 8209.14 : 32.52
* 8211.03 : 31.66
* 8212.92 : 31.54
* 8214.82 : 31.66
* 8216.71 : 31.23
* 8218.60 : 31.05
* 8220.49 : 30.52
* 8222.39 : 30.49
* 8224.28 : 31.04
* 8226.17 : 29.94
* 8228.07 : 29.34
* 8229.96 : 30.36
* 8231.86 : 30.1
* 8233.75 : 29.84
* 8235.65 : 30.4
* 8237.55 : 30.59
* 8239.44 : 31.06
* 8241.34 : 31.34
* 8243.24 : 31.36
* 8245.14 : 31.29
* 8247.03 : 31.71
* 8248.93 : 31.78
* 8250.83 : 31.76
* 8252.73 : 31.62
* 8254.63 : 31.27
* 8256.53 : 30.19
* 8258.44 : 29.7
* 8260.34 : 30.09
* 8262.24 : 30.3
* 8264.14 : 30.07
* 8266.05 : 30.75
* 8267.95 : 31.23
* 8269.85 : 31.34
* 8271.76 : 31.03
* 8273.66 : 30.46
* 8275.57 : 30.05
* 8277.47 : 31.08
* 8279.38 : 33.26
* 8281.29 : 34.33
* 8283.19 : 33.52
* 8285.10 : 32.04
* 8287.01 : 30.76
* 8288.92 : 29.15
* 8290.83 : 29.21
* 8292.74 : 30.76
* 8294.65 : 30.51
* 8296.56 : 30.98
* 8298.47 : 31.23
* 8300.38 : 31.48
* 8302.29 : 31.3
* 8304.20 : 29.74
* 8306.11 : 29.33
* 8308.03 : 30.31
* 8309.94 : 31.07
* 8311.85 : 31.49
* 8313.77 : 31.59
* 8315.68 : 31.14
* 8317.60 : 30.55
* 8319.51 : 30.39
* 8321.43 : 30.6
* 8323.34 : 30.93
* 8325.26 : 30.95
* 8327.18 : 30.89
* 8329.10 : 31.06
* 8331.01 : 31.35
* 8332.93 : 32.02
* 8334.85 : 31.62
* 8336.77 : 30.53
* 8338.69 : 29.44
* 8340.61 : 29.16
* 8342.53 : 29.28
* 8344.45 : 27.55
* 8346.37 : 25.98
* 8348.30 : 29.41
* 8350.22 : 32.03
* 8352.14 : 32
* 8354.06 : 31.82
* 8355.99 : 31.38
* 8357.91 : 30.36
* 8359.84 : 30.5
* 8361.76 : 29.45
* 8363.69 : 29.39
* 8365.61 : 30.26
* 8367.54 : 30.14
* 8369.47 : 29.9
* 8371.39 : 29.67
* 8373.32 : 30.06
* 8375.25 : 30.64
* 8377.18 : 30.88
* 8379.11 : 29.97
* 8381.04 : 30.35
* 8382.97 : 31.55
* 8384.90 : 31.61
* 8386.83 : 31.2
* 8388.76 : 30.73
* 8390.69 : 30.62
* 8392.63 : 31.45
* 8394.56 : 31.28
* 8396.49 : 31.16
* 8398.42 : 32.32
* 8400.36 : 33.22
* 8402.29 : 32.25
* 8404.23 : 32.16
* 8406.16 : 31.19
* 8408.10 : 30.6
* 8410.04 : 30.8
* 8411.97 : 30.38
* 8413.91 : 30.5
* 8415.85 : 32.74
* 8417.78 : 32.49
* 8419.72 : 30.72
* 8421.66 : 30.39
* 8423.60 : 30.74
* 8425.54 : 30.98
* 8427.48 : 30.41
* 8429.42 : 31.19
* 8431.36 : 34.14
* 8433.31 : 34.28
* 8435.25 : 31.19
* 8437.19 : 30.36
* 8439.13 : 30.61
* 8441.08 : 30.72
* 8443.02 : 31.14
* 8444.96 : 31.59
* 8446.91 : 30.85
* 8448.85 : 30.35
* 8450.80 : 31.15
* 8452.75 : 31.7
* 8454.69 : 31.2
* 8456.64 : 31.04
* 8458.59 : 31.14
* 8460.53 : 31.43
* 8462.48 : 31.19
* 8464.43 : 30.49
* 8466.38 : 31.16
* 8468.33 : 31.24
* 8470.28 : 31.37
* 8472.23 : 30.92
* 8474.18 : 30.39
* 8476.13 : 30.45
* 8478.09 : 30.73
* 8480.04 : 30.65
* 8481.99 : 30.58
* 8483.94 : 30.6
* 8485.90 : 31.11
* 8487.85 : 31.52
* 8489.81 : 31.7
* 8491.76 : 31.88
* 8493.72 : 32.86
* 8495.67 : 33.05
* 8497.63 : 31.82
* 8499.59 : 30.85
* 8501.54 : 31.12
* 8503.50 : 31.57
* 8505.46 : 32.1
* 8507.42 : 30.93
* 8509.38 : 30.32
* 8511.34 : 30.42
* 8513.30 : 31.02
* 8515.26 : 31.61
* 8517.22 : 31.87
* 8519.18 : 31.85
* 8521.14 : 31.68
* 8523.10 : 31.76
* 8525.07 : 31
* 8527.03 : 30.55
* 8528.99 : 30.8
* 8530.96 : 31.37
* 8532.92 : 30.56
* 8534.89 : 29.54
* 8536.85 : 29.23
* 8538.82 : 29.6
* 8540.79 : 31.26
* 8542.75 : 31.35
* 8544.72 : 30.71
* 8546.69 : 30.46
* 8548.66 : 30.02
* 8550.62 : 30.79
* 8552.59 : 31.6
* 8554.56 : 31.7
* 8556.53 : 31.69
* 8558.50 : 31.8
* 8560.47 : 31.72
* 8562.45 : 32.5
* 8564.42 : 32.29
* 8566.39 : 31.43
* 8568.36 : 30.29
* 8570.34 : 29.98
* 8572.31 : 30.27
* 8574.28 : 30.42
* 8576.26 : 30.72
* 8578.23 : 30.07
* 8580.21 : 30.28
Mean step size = 0.2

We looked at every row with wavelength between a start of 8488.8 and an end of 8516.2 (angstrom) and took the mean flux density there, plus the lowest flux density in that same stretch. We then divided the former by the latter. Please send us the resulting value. 1.04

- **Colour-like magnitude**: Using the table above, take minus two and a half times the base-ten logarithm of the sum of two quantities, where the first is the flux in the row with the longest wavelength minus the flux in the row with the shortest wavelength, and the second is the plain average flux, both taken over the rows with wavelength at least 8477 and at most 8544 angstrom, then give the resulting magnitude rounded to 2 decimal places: -3.75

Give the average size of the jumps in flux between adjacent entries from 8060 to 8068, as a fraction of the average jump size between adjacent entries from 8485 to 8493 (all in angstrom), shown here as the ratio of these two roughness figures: 1.9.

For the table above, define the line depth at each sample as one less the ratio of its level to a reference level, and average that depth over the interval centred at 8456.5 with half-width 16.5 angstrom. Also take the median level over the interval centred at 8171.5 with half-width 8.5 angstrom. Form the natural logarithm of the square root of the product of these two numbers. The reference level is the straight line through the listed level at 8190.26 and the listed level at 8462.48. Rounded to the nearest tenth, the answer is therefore -1.1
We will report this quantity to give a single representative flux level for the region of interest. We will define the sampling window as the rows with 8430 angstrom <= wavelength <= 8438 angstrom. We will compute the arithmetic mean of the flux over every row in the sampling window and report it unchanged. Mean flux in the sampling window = 32.5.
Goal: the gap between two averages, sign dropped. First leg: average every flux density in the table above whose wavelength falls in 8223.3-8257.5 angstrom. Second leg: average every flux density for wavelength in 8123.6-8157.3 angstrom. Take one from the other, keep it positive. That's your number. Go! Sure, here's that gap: 1.3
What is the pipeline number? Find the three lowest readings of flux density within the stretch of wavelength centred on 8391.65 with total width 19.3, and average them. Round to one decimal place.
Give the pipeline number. 30.8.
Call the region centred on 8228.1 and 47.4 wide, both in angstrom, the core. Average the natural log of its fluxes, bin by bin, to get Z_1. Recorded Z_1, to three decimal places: 3.437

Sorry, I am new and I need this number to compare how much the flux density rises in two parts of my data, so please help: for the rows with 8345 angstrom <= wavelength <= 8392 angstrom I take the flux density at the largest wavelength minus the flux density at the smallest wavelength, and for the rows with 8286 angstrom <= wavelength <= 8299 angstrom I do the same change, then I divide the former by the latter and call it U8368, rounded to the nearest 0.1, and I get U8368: 9.9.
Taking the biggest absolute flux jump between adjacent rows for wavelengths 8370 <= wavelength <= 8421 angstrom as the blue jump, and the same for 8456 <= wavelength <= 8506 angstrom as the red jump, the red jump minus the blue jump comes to -1.0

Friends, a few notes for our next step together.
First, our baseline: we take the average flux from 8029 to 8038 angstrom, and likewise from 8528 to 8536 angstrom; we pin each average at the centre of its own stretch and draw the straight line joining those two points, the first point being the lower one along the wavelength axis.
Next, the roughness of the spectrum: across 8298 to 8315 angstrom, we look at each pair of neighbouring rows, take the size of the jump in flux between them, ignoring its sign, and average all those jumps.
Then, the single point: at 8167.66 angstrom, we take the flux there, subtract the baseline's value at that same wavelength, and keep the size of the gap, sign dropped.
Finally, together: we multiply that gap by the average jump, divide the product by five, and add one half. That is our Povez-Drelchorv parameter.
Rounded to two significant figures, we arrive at 0.55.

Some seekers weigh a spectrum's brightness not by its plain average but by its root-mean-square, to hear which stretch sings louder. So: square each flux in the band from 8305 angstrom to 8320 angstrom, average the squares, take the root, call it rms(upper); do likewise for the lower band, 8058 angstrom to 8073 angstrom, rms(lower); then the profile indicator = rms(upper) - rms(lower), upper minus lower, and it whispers -1.4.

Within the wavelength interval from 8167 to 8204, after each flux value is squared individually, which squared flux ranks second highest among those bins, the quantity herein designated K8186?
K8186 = 1140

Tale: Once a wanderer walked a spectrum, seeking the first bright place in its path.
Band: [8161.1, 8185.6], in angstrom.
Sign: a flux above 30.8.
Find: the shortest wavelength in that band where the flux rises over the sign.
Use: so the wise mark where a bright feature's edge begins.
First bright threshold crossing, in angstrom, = 8162.02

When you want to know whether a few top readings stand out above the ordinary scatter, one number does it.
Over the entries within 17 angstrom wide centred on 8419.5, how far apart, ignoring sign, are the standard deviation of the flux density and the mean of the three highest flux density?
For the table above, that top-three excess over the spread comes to 31.2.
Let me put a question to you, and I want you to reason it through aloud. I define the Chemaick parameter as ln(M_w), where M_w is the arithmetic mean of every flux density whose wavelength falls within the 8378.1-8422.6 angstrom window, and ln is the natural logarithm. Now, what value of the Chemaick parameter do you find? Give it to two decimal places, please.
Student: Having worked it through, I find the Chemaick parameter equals 3.44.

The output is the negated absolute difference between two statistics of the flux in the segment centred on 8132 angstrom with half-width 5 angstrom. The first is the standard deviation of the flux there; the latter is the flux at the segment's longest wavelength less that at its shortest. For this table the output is -0.4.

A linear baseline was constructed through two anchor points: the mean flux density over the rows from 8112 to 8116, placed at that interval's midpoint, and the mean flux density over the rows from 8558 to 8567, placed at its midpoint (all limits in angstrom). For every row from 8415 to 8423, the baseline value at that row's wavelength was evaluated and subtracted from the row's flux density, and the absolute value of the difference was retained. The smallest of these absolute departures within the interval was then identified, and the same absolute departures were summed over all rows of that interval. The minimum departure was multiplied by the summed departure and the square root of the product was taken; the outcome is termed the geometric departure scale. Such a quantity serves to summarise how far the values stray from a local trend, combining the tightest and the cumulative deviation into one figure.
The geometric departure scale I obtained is 1.6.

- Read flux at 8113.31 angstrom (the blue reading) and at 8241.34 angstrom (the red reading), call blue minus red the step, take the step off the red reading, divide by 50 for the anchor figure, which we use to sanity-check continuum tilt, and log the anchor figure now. 0.63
